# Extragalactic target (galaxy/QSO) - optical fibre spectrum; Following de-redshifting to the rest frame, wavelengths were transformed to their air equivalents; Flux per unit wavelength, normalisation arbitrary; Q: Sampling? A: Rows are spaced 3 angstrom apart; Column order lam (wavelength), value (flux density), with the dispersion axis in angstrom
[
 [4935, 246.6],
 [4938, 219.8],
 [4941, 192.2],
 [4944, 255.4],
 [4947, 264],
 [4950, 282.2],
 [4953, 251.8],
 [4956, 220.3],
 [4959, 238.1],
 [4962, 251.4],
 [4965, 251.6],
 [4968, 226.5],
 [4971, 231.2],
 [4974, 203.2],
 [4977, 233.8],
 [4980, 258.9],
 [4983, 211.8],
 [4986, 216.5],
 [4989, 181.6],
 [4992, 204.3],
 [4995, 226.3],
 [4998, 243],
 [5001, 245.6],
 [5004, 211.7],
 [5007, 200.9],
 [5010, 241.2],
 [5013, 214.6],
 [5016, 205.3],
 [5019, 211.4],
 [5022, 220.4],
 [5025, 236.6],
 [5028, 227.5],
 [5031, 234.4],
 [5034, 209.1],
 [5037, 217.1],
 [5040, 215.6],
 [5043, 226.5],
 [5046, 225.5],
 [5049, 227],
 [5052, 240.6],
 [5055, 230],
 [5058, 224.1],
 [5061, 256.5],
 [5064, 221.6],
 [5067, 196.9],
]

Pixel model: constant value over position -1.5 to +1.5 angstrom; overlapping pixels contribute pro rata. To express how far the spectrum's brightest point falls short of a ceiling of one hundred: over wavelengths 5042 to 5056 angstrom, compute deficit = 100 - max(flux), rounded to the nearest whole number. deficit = -141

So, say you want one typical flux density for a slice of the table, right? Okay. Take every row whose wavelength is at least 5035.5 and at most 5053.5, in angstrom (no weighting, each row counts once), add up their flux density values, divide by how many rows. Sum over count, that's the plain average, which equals 225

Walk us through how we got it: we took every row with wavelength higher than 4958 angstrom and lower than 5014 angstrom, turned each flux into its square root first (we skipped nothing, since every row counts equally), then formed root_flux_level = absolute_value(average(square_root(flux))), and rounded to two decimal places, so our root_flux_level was 15.01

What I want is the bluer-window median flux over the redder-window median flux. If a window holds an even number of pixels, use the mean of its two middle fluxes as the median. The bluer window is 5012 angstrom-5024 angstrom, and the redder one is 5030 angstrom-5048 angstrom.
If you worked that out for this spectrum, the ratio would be 0.96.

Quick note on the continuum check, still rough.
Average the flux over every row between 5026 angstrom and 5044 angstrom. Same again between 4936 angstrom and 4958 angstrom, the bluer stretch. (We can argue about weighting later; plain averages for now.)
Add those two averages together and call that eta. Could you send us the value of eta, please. 463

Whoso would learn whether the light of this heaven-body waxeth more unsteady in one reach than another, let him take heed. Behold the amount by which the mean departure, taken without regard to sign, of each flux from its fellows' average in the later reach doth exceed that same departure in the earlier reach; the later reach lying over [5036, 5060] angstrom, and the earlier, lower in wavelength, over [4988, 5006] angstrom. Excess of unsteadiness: -14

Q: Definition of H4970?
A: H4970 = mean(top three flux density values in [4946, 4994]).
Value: 268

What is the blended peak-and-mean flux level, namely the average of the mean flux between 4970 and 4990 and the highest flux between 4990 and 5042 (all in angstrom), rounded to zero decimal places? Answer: 233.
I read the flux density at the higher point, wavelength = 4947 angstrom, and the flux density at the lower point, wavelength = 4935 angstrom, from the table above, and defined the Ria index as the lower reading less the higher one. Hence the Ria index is -17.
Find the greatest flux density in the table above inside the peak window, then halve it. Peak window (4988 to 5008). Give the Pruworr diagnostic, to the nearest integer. 123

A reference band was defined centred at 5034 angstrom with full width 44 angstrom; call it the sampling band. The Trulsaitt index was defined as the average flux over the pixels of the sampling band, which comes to 222.8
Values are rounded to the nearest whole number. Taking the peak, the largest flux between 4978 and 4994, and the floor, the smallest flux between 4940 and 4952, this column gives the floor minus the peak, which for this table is -67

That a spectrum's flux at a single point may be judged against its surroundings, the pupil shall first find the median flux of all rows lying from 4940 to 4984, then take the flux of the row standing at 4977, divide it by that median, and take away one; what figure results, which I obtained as -0.018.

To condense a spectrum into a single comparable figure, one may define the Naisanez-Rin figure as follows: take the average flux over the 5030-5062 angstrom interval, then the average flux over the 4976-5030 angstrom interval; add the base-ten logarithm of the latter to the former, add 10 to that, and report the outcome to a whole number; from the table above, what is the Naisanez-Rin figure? 240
